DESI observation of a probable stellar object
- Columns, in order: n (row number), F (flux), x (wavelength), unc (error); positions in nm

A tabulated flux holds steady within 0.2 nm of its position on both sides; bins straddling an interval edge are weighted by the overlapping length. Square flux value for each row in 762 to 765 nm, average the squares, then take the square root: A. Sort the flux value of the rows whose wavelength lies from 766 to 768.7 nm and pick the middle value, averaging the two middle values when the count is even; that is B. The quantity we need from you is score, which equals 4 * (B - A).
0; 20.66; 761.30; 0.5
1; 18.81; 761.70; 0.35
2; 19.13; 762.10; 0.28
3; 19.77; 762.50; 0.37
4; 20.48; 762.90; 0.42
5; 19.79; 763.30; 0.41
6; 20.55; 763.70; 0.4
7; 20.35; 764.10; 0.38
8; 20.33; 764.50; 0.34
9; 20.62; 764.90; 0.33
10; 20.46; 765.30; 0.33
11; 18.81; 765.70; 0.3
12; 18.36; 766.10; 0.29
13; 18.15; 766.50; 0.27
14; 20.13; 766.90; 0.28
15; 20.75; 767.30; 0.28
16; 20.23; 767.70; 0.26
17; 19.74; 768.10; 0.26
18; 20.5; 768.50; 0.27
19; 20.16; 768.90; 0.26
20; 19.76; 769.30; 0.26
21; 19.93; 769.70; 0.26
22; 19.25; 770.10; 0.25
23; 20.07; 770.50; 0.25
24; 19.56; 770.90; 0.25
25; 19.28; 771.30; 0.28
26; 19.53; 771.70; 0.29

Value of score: 0.0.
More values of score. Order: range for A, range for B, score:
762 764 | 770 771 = -1.6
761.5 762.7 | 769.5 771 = 2.0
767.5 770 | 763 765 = 1.2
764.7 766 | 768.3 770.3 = -0.2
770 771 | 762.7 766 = 3.1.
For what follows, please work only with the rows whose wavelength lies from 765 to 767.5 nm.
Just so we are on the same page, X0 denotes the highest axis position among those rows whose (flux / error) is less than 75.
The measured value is 767.30 nm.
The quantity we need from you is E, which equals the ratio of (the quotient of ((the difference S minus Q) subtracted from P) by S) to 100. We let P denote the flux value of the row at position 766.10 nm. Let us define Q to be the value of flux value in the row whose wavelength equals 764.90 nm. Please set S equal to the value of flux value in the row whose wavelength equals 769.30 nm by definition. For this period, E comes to 0.0097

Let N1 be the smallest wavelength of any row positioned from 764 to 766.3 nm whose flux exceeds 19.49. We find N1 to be 764.10 nm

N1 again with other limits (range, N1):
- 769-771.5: 769.30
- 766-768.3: 766.90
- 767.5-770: 767.70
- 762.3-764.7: 762.50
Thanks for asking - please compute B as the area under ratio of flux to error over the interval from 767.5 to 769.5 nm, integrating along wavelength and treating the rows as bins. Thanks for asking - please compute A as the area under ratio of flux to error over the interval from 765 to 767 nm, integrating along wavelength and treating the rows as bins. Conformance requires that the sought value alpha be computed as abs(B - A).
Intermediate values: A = 130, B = 153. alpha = 23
